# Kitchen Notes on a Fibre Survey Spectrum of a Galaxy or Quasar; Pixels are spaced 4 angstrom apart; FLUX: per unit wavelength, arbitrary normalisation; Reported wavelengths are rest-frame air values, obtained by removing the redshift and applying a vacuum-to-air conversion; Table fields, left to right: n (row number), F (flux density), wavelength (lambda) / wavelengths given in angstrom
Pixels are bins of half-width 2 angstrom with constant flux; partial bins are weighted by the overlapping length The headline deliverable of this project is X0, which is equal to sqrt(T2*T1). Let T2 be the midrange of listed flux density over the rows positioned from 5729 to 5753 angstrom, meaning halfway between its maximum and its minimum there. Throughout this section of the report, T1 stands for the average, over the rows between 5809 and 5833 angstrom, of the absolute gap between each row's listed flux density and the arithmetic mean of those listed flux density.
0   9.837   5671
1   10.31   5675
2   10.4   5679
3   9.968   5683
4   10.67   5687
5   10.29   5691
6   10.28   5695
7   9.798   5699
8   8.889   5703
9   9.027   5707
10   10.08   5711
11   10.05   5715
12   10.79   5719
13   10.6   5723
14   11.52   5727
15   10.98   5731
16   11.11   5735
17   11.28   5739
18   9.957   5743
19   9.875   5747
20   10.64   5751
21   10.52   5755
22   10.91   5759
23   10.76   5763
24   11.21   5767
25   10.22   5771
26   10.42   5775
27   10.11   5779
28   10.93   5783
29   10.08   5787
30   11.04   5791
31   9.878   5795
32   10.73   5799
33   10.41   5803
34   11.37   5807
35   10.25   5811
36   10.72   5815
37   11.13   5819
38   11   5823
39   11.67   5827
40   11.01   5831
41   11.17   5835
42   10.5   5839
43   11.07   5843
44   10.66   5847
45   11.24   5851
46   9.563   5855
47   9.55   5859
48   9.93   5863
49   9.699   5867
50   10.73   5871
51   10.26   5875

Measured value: 1.84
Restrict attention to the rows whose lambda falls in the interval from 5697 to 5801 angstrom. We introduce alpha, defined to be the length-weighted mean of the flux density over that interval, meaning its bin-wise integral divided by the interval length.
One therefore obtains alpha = 10.4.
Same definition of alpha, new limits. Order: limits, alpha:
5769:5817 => 10.5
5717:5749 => 10.8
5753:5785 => 10.6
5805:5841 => 11.0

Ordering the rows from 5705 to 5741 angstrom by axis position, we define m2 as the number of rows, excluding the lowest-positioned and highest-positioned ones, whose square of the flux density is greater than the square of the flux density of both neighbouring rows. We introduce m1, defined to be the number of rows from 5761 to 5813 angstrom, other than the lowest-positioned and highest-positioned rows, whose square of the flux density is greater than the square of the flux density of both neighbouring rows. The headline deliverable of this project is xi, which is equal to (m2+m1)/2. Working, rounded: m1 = 6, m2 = 3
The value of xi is 4.5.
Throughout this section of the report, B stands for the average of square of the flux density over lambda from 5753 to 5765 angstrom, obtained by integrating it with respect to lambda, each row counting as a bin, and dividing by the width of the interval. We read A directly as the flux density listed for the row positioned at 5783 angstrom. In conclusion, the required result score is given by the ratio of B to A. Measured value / 10.5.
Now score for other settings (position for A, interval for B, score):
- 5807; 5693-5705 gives 8.2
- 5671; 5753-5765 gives 11.7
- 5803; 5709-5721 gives 10.2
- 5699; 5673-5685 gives 10.7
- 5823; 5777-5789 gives 9.8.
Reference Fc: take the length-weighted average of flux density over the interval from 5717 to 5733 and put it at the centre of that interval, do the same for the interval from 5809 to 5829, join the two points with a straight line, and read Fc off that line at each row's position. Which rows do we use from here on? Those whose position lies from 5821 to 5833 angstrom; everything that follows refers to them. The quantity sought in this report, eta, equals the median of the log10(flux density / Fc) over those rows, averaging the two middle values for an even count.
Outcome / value 0.002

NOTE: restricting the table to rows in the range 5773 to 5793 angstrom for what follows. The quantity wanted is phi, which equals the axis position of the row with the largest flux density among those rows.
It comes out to 5791 angstrom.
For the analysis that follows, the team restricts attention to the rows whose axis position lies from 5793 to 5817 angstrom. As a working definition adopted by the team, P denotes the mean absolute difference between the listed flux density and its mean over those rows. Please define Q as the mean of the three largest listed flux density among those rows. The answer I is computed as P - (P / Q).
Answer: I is 0.35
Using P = 0.380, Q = 10.9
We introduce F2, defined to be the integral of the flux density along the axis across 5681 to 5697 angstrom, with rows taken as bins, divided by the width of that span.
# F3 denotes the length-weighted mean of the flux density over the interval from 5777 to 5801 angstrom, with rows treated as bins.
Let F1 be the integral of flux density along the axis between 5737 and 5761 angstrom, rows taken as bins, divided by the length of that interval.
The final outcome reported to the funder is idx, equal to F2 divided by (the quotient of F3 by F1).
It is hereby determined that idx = 10.4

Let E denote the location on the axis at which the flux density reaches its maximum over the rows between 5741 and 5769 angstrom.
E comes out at 5767 angstrom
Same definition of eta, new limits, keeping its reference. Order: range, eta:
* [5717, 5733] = -0.003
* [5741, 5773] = -0.016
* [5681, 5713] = -0.039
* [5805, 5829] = 0.004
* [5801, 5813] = -0.022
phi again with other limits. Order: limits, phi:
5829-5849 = 5835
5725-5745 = 5727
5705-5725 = 5719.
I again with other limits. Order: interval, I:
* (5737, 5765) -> 0.35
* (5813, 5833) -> 0.21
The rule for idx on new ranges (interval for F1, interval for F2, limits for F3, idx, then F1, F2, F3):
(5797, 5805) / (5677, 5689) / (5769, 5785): 10.5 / 10.6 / 10.3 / 10.4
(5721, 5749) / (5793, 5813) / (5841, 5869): 11.1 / 10.8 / 10.5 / 10.2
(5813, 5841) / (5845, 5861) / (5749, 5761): 10.6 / 11.0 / 10.3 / 10.7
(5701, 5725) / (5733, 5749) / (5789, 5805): 9.9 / 9.9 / 10.6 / 10.5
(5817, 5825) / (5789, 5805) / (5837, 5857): 11.0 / 11.1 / 10.5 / 10.6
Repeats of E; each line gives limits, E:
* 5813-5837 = 5827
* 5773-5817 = 5807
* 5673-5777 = 5727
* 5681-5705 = 5687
